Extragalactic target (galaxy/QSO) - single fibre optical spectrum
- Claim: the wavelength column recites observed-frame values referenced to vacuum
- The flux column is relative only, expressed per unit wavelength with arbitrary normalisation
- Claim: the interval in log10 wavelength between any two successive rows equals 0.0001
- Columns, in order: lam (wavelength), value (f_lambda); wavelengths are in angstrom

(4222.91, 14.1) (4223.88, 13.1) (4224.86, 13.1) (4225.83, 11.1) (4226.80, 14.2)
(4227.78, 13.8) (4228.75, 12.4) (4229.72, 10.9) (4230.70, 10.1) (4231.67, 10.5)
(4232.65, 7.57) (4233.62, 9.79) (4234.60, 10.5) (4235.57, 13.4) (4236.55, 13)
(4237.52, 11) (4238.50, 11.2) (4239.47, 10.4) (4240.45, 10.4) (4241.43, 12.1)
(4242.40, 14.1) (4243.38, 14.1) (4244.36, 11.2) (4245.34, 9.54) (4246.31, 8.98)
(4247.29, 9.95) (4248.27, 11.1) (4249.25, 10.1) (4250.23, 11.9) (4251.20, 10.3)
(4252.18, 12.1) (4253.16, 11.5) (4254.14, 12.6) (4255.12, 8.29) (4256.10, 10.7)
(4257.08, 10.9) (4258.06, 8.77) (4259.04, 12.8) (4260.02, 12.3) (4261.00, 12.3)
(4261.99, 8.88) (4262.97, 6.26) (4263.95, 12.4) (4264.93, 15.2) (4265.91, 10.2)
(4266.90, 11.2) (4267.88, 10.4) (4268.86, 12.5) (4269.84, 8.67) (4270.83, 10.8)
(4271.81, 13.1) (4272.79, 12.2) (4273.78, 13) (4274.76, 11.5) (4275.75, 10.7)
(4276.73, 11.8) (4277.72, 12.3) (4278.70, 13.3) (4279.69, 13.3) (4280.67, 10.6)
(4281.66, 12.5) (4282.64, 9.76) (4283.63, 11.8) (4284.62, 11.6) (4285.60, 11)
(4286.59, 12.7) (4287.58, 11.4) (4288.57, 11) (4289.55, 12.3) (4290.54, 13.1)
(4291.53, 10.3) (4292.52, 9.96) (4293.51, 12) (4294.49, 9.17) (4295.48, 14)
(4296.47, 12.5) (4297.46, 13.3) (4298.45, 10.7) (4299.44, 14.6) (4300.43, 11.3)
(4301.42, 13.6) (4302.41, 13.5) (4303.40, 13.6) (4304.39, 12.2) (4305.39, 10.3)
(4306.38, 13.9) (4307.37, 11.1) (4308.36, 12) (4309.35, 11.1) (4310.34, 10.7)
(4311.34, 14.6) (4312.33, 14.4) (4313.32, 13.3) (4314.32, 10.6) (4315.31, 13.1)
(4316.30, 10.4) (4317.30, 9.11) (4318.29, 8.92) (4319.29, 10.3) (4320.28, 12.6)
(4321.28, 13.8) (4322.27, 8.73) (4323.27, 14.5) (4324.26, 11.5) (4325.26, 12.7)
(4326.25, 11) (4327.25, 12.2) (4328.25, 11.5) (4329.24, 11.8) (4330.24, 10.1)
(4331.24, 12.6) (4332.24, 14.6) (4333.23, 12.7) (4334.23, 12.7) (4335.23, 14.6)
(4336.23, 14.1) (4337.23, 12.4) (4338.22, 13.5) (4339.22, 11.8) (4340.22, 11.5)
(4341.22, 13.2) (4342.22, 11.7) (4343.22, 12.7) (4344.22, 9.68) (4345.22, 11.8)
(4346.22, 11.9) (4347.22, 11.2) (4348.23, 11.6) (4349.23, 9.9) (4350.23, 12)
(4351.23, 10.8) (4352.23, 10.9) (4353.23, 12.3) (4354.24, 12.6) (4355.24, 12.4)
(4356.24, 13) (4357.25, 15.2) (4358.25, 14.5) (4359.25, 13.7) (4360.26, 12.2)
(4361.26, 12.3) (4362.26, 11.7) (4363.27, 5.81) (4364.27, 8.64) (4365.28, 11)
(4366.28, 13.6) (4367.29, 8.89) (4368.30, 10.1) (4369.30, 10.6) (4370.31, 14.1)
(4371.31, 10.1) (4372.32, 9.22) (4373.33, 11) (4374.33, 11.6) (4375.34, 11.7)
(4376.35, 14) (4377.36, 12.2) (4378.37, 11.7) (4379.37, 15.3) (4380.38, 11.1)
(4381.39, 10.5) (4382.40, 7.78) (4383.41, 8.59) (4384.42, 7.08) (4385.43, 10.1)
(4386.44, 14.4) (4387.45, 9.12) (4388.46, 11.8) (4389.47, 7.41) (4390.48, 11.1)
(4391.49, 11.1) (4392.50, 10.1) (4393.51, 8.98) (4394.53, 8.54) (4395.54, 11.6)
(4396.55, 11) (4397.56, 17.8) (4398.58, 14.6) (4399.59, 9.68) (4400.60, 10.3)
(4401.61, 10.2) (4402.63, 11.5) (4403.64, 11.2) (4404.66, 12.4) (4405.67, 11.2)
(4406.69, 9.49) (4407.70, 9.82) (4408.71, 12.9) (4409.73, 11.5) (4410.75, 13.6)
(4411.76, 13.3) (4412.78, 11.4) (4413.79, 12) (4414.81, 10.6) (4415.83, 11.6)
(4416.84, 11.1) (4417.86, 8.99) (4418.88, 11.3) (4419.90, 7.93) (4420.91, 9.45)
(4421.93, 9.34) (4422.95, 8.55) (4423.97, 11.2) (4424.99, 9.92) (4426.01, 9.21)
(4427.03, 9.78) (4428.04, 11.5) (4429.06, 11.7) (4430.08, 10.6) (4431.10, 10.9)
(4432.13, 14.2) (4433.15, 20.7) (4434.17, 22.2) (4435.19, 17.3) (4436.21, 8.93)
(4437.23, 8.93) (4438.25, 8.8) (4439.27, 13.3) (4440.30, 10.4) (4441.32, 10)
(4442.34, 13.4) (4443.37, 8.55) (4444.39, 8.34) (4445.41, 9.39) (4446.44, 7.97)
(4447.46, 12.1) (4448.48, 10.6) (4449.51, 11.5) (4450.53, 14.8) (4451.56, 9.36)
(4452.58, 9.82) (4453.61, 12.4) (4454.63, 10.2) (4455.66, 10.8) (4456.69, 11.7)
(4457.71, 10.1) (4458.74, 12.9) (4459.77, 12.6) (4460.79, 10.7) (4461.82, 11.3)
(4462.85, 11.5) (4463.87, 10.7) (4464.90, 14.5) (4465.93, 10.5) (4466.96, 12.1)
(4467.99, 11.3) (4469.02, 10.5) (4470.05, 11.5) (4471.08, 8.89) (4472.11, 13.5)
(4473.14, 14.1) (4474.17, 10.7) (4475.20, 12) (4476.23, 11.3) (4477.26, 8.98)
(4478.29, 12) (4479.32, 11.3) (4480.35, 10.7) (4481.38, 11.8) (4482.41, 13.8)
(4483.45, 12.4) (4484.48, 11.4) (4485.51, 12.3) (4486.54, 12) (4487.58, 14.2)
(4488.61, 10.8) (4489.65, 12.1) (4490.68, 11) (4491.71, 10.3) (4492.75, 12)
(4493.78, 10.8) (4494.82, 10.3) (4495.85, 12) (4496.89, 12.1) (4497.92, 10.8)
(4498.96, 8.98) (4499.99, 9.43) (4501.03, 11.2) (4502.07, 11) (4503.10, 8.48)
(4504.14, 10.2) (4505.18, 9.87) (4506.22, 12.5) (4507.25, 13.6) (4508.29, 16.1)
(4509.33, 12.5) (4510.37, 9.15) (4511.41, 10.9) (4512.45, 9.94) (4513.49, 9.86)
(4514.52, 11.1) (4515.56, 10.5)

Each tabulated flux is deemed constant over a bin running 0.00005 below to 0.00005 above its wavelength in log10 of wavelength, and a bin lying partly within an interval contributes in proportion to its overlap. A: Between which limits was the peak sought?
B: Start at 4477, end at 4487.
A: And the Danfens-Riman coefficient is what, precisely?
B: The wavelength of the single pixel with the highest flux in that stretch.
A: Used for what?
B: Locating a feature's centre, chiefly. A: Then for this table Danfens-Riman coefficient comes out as 4482.41 angstrom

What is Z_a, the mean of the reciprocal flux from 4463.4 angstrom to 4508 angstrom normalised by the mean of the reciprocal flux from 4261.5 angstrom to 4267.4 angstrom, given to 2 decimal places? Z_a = 0.88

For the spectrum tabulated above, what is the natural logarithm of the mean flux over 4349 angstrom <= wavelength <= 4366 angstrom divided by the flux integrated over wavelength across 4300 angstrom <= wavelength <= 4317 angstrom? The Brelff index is -2.88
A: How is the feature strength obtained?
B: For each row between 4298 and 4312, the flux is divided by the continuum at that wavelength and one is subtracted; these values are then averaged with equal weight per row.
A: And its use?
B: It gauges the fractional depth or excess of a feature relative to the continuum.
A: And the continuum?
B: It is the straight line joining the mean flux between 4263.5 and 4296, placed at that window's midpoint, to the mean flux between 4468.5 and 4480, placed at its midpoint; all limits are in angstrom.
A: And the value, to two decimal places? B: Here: 0.06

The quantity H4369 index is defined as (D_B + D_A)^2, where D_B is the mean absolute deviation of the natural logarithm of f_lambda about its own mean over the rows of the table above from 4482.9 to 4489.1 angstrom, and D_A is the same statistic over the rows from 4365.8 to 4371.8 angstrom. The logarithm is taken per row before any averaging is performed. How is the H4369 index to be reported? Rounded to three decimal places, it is 0.045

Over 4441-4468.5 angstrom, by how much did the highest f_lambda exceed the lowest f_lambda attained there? 6.8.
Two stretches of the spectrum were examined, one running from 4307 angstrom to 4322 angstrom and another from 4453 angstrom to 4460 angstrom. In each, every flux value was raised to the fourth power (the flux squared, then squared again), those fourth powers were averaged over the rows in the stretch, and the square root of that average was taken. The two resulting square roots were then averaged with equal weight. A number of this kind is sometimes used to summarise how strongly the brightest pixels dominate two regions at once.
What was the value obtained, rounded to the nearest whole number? 142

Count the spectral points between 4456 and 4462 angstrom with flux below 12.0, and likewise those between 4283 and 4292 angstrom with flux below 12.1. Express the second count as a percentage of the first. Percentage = 150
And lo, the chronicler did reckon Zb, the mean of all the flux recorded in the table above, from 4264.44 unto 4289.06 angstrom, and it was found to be 11.7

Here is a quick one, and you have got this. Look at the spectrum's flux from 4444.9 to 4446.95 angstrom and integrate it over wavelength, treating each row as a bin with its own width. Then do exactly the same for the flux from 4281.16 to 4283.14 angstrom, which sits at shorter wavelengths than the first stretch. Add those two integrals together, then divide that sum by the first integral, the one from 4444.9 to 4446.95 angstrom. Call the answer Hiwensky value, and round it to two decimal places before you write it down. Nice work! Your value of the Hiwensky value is 2.24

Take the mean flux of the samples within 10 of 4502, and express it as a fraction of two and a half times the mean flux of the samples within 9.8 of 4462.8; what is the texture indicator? 0.389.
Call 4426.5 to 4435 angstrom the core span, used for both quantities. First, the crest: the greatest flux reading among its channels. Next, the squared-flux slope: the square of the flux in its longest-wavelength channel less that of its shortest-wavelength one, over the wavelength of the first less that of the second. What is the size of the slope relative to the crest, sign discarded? 2.51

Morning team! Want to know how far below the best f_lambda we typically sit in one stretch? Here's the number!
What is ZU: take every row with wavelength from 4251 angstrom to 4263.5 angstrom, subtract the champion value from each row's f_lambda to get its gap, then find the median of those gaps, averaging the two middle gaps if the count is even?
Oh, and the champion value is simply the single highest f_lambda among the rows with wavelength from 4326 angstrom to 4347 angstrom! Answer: -3.7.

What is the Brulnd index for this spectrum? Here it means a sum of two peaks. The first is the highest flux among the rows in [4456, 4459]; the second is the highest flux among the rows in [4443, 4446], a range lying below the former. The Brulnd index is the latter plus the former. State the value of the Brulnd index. 22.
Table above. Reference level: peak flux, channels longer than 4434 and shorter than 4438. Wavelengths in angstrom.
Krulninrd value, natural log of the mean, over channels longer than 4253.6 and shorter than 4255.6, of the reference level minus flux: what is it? 2.46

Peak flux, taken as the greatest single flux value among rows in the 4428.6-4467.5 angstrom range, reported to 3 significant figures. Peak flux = 22.2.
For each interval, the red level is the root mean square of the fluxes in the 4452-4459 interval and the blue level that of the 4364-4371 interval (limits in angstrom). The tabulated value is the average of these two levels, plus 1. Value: 12.2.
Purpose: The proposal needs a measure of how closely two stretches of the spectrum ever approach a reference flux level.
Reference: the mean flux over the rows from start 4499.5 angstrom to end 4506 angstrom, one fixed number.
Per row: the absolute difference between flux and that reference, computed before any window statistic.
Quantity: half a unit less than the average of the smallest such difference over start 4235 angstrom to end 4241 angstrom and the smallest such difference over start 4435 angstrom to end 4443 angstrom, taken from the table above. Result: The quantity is -0.30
